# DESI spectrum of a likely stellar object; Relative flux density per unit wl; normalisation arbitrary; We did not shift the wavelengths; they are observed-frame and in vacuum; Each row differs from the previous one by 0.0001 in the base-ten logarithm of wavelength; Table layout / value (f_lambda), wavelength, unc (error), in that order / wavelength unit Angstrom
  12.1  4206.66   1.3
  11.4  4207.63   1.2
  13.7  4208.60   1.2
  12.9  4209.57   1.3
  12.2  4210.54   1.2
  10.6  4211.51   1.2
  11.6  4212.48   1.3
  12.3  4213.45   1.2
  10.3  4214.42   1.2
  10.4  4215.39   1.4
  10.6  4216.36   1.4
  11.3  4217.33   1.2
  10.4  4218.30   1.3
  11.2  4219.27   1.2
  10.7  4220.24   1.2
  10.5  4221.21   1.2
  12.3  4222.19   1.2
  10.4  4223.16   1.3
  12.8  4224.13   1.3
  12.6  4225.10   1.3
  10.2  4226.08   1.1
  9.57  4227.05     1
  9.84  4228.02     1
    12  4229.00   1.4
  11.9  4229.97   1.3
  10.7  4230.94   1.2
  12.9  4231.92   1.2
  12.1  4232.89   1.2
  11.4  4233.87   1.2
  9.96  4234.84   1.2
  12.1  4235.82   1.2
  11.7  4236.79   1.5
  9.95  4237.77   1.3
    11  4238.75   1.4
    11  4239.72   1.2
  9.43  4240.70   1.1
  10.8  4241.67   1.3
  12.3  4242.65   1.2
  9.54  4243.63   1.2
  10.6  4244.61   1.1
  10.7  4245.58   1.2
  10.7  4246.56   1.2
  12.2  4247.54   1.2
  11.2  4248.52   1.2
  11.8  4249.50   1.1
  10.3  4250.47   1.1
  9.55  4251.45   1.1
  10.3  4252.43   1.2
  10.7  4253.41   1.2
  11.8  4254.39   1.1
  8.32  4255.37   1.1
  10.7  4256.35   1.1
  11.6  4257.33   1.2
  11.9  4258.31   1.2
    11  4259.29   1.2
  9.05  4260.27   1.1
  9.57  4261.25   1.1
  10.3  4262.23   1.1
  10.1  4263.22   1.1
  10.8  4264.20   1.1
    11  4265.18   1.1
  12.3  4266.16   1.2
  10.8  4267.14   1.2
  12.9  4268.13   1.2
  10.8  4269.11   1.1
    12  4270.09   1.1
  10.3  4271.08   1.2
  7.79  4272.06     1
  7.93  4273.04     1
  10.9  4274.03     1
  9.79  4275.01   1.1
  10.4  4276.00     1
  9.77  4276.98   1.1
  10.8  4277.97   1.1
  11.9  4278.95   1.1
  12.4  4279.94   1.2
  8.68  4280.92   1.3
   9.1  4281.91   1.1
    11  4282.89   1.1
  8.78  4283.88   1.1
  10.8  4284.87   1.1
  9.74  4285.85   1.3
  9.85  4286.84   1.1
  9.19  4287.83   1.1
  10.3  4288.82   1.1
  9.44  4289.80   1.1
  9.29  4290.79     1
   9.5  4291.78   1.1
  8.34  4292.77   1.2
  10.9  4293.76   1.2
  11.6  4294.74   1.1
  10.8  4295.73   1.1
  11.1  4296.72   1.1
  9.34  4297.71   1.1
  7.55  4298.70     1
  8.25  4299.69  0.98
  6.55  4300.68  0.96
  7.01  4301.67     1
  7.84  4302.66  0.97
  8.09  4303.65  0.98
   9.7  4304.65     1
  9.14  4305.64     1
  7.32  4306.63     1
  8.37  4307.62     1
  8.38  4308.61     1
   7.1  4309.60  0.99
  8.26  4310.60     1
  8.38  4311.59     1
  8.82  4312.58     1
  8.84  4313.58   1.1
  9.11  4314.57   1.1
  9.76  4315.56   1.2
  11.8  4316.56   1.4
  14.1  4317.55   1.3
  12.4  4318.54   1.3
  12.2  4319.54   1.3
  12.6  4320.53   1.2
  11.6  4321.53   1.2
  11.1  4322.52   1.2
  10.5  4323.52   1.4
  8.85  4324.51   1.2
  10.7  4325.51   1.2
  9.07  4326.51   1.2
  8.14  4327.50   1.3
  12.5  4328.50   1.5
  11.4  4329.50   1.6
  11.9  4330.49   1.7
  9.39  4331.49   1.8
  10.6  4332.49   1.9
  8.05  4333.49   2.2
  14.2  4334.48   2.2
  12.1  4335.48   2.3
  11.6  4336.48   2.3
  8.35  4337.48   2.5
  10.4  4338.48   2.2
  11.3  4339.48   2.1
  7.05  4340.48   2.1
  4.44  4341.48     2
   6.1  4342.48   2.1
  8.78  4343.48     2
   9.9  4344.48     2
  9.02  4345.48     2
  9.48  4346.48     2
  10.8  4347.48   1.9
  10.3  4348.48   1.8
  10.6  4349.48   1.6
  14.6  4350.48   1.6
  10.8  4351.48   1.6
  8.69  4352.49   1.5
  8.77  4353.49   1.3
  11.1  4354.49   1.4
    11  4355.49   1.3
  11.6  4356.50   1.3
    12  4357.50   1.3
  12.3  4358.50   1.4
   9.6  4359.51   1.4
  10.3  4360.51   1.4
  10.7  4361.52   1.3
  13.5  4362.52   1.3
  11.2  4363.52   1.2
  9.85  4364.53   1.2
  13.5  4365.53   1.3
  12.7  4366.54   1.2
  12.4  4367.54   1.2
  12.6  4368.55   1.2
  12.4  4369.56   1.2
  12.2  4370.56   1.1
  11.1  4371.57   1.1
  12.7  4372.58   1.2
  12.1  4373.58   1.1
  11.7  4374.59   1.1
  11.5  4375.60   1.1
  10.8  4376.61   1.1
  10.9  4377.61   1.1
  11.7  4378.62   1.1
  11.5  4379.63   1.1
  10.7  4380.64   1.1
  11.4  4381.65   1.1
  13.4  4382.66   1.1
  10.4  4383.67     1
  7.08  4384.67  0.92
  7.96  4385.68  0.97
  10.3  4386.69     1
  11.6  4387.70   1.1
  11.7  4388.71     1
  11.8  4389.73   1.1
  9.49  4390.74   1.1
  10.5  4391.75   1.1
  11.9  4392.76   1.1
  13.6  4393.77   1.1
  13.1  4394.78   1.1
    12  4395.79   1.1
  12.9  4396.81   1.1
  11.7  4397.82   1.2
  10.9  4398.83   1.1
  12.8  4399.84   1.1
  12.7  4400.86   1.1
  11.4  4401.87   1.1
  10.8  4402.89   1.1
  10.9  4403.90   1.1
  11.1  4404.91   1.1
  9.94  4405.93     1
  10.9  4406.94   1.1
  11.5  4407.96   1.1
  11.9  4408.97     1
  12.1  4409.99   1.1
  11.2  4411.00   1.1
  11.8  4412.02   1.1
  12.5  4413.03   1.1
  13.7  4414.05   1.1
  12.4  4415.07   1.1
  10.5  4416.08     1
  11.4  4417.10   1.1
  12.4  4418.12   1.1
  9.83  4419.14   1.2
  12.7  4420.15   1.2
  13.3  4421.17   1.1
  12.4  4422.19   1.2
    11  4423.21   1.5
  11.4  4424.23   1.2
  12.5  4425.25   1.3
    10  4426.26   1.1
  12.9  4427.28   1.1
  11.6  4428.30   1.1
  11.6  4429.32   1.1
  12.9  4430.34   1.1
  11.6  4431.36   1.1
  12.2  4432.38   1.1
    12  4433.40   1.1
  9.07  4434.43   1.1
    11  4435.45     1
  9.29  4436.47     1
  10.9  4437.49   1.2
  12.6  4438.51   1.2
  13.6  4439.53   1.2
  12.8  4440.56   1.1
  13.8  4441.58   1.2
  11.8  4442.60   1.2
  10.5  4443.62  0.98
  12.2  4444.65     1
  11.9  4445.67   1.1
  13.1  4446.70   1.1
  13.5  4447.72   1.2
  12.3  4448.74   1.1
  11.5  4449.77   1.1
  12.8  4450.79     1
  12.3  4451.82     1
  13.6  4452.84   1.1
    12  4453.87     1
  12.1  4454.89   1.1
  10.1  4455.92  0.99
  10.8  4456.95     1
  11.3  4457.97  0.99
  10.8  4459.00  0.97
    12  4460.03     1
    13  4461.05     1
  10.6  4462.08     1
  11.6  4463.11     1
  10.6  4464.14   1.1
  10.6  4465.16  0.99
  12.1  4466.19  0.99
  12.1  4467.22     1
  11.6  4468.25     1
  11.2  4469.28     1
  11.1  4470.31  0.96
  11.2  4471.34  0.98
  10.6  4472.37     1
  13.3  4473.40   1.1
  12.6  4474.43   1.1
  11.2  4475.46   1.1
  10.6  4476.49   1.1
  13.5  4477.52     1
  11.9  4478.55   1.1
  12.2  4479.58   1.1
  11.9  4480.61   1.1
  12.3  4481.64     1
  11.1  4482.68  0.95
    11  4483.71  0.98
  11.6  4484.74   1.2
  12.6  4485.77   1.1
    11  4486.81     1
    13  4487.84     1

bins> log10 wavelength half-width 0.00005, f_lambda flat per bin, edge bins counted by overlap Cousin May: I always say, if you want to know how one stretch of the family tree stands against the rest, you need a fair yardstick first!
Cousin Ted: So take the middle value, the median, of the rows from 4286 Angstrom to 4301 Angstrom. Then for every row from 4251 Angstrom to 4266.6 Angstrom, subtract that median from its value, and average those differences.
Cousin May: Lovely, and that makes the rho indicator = 1.1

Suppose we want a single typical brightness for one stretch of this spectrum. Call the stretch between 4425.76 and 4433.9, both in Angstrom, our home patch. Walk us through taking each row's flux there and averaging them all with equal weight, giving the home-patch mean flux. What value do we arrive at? 11.85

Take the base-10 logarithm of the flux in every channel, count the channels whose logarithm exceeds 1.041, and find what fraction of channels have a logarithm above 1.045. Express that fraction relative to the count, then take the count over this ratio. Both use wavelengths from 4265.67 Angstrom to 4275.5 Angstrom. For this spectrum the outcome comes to 30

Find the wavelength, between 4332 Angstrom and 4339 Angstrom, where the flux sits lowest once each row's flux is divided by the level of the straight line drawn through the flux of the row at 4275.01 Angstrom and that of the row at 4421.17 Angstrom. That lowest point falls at 4333.49 Angstrom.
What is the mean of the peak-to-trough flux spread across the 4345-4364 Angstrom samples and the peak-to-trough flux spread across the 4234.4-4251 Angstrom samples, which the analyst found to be 4.39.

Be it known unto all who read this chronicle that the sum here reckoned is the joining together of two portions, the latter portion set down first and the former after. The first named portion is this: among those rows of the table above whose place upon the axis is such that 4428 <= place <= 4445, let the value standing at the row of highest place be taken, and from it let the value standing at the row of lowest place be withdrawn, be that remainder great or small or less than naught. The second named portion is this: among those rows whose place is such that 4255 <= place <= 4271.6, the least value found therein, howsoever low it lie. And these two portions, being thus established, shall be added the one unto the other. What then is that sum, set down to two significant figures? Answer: 8.9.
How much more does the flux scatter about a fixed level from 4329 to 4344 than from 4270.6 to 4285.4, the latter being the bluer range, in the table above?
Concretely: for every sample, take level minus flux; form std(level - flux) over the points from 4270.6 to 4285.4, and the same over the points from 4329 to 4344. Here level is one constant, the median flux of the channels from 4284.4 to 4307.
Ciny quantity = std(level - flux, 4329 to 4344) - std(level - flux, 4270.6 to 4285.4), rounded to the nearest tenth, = 1.2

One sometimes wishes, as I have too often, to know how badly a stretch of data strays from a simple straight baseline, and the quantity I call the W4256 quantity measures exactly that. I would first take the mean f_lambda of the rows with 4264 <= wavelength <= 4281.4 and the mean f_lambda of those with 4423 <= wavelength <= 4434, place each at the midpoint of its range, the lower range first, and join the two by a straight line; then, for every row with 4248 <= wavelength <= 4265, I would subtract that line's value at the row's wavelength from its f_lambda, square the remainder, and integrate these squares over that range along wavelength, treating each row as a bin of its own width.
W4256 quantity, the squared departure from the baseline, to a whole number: 16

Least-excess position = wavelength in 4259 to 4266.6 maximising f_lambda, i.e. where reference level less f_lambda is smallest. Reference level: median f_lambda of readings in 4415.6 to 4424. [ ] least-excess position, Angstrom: 4266.16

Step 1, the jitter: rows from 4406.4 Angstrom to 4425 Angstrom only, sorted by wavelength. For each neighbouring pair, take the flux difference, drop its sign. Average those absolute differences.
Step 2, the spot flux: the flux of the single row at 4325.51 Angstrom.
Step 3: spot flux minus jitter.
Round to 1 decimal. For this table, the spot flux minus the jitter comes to 9.6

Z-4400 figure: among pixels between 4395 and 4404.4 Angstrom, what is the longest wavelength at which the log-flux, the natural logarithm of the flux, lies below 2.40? 4403.90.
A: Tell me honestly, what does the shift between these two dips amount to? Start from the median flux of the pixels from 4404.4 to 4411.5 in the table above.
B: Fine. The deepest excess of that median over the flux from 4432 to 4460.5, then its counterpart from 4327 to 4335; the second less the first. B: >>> 1.0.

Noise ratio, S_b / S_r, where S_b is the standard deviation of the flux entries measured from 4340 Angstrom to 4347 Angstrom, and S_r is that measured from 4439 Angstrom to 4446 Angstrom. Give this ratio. 1.8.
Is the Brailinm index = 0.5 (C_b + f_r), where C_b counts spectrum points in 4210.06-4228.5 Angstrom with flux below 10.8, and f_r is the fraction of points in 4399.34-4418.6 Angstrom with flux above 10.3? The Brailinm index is 6.0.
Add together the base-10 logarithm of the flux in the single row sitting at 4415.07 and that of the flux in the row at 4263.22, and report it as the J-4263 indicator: 2.10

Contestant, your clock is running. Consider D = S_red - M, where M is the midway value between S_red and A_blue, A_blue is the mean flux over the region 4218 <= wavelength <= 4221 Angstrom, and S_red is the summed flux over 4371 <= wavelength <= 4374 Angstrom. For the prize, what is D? 12.6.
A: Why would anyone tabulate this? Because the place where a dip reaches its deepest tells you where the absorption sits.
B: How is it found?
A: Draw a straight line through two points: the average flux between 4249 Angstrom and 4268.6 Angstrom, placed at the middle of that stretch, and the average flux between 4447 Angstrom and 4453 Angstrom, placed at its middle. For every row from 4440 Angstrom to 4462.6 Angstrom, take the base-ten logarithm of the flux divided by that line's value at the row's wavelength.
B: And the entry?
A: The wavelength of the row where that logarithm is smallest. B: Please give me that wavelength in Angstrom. 4455.92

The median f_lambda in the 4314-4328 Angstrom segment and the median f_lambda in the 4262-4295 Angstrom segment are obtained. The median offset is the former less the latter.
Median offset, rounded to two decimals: 0.60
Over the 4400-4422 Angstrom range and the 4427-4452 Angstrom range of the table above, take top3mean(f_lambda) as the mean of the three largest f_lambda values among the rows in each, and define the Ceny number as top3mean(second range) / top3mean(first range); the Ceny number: 1.03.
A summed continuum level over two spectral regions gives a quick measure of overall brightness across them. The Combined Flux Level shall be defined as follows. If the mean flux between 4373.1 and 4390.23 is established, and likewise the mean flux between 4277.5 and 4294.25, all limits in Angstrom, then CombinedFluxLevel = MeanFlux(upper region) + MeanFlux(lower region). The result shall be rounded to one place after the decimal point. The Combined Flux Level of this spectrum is 21.0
